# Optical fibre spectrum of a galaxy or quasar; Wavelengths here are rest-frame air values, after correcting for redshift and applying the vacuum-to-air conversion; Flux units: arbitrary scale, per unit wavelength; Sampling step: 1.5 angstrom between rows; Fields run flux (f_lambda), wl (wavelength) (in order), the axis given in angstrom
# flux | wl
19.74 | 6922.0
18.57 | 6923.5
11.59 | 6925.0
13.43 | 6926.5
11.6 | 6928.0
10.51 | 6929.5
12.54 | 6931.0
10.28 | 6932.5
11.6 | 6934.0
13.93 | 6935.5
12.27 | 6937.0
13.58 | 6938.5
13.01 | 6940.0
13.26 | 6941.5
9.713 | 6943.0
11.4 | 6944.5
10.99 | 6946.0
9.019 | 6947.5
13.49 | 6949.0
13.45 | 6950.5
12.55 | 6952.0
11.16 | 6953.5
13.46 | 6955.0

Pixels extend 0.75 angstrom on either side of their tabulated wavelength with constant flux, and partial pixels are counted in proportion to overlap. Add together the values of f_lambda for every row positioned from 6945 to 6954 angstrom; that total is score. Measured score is 71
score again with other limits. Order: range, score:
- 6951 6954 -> 24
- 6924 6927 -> 25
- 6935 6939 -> 40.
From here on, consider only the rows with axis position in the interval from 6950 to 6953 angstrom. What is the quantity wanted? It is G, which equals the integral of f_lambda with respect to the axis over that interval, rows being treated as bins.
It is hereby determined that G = 38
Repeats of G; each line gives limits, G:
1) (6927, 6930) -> 34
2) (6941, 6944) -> 34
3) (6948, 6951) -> 39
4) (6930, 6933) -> 34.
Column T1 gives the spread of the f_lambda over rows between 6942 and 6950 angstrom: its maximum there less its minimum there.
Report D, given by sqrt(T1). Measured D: 2.1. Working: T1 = 4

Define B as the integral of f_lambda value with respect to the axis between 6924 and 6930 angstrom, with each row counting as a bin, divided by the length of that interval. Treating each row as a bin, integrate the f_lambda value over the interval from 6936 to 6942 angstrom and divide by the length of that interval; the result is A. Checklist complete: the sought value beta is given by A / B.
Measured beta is 1.08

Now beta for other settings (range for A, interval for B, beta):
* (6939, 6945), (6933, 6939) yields 0.94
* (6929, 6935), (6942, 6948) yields 1.09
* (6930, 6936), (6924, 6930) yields 0.99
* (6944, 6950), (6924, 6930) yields 0.93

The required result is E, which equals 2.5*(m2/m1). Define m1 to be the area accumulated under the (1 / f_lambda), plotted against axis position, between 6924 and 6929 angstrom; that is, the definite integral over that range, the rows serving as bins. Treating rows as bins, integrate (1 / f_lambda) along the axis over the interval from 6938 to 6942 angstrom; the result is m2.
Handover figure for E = 1.8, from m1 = 0.41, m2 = 0.30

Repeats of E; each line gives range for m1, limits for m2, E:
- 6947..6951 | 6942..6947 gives 3.4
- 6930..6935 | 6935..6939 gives 1.7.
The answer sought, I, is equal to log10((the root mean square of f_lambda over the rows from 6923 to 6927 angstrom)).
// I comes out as 1.17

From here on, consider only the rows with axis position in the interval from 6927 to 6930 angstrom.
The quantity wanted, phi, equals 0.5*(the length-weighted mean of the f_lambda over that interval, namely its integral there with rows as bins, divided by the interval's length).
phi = 5.65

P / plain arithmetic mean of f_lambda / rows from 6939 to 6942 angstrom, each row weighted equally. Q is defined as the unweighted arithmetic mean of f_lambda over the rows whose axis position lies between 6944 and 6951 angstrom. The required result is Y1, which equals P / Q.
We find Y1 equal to 1.13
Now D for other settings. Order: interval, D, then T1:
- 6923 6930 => 2.8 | 8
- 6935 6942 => 1.3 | 2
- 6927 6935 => 1.5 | 2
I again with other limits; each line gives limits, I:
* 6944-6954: 1.07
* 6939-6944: 1.08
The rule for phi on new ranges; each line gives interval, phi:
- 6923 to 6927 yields 7.17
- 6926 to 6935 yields 5.84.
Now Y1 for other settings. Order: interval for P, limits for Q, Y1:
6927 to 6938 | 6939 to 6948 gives 1.05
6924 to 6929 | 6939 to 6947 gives 1.05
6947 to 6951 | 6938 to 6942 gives 0.90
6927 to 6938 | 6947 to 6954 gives 0.99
